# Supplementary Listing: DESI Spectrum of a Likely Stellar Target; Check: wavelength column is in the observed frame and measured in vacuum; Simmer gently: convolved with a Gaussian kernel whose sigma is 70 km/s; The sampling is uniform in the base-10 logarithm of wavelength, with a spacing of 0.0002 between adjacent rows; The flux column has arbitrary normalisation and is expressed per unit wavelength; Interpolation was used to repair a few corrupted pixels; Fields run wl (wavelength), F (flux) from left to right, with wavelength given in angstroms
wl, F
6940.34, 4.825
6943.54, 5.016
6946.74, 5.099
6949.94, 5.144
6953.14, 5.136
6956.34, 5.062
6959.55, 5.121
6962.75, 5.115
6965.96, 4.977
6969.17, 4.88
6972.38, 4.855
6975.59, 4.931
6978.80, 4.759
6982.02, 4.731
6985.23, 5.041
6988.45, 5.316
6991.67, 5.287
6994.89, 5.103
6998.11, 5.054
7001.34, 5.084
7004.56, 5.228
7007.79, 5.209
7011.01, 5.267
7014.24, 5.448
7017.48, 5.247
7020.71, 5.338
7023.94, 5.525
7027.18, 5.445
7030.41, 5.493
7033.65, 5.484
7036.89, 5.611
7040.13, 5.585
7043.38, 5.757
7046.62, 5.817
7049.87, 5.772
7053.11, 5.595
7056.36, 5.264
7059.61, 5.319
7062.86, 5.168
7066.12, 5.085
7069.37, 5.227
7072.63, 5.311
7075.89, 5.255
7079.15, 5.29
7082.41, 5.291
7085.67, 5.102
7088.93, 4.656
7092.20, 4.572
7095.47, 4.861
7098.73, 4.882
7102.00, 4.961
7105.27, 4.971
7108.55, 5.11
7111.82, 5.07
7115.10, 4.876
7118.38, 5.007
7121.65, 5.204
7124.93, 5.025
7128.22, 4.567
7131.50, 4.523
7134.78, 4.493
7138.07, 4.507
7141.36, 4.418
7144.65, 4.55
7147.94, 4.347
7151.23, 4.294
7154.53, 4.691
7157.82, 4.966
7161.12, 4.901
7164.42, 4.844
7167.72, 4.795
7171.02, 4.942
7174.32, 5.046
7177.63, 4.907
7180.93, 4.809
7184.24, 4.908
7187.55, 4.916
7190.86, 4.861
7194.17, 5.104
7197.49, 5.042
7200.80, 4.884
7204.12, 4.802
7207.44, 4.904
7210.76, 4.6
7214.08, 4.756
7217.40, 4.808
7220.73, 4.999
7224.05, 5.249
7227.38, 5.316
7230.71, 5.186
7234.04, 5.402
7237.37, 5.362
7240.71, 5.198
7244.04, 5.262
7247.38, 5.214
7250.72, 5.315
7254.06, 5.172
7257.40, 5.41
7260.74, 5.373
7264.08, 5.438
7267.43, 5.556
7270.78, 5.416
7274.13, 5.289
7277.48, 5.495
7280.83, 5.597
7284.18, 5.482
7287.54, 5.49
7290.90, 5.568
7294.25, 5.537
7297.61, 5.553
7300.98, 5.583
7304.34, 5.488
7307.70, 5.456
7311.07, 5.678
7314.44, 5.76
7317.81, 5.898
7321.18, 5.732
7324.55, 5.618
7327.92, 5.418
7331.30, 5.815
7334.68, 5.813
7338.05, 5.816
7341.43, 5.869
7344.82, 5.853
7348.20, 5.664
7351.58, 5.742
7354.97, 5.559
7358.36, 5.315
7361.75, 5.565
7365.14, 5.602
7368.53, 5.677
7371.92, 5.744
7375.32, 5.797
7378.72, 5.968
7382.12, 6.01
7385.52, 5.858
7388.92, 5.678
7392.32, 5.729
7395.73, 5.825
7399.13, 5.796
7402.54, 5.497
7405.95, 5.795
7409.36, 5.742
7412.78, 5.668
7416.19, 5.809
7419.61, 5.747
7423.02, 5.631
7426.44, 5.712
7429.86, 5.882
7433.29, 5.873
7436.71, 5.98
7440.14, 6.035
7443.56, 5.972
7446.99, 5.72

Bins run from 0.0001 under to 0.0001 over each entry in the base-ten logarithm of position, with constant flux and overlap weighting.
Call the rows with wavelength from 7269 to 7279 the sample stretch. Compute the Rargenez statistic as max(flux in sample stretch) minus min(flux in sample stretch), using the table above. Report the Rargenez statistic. 0.21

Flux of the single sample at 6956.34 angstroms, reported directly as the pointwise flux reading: 5.062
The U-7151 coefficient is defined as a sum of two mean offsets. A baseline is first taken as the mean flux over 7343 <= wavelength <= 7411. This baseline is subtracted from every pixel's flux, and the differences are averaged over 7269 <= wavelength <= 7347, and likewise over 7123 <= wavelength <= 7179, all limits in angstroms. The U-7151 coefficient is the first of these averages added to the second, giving -1.1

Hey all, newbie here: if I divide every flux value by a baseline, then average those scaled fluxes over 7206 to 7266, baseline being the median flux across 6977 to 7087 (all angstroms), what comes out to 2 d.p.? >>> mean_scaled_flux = 0.98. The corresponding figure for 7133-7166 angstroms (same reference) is 0.87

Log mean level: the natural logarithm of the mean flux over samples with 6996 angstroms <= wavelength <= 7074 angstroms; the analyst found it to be 1.68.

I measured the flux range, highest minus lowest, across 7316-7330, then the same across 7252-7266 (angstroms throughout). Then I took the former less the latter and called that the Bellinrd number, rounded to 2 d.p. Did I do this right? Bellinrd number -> 0.21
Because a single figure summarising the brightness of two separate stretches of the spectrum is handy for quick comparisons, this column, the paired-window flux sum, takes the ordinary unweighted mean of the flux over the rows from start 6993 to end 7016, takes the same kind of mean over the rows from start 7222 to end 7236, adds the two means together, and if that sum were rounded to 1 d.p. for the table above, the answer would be 10.5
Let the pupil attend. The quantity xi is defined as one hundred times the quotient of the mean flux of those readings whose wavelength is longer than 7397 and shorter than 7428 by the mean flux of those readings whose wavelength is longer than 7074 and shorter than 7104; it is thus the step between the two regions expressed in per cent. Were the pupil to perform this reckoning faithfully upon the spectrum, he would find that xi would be 115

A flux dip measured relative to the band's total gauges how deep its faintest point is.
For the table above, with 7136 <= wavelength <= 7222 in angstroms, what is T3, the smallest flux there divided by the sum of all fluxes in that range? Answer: 0.0345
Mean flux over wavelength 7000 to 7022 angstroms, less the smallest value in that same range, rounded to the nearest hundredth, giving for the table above 0.18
